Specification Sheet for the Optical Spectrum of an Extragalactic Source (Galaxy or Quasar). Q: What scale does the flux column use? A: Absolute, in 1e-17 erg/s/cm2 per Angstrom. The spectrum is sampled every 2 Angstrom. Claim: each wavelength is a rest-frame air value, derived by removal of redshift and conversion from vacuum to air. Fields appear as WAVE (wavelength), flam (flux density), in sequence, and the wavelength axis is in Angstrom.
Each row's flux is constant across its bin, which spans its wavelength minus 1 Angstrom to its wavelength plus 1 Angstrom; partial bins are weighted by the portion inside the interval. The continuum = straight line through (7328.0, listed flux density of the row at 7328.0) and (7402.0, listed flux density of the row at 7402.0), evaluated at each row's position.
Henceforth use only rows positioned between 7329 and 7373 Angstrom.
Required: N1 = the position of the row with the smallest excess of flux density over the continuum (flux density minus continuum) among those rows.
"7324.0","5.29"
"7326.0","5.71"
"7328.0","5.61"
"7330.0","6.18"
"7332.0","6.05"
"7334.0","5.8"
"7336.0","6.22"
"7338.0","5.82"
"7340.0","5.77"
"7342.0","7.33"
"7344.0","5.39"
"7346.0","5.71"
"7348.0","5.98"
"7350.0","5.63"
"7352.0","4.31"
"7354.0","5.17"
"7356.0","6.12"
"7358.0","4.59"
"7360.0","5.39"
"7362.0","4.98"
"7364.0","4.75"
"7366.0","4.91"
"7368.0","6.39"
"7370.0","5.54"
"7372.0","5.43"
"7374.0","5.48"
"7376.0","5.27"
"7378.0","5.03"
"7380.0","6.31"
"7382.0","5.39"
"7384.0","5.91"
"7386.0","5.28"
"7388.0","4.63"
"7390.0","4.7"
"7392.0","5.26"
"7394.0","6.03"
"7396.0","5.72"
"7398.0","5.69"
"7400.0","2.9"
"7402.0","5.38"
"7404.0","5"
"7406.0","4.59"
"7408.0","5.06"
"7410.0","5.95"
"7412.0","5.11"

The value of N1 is 7352.0 Angstrom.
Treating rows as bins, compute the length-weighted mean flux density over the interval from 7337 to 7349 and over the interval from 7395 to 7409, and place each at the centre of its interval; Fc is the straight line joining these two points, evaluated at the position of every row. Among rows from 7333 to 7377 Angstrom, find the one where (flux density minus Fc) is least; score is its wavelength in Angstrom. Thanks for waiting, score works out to 7352.0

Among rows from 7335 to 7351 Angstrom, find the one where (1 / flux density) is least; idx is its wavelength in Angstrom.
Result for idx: 7342.0 Angstrom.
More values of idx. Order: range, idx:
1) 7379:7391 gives 7380.0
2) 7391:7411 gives 7394.0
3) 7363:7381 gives 7368.0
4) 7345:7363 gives 7356.0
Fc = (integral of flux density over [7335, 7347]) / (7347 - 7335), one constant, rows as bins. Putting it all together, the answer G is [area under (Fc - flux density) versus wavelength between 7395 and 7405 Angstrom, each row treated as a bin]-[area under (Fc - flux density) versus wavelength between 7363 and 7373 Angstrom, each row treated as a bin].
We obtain 5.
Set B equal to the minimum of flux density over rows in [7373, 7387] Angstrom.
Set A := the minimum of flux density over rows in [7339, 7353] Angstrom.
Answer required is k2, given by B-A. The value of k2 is 0.7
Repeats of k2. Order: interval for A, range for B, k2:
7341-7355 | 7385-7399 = 0.3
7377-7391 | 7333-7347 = 0.8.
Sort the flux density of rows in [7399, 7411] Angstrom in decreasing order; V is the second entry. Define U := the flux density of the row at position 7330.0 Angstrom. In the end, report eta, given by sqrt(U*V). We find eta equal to 5.8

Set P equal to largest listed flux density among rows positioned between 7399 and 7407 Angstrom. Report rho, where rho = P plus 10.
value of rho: 15.4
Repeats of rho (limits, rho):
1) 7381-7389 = 15.9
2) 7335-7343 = 17.3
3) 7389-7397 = 16.0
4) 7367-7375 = 16.4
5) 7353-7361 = 16.1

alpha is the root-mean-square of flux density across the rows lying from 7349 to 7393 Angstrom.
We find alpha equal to 5.32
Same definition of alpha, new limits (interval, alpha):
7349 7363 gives 5.20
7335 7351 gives 6.01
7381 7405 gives 5.22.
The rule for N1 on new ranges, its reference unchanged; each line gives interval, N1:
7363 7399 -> 7388.0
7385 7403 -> 7400.0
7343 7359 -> 7352.0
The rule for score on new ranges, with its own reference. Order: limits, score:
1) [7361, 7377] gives 7364.0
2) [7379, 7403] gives 7400.0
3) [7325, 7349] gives 7328.0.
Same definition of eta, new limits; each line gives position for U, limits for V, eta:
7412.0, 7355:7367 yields 5.2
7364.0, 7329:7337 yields 5.4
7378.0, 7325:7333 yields 5.5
